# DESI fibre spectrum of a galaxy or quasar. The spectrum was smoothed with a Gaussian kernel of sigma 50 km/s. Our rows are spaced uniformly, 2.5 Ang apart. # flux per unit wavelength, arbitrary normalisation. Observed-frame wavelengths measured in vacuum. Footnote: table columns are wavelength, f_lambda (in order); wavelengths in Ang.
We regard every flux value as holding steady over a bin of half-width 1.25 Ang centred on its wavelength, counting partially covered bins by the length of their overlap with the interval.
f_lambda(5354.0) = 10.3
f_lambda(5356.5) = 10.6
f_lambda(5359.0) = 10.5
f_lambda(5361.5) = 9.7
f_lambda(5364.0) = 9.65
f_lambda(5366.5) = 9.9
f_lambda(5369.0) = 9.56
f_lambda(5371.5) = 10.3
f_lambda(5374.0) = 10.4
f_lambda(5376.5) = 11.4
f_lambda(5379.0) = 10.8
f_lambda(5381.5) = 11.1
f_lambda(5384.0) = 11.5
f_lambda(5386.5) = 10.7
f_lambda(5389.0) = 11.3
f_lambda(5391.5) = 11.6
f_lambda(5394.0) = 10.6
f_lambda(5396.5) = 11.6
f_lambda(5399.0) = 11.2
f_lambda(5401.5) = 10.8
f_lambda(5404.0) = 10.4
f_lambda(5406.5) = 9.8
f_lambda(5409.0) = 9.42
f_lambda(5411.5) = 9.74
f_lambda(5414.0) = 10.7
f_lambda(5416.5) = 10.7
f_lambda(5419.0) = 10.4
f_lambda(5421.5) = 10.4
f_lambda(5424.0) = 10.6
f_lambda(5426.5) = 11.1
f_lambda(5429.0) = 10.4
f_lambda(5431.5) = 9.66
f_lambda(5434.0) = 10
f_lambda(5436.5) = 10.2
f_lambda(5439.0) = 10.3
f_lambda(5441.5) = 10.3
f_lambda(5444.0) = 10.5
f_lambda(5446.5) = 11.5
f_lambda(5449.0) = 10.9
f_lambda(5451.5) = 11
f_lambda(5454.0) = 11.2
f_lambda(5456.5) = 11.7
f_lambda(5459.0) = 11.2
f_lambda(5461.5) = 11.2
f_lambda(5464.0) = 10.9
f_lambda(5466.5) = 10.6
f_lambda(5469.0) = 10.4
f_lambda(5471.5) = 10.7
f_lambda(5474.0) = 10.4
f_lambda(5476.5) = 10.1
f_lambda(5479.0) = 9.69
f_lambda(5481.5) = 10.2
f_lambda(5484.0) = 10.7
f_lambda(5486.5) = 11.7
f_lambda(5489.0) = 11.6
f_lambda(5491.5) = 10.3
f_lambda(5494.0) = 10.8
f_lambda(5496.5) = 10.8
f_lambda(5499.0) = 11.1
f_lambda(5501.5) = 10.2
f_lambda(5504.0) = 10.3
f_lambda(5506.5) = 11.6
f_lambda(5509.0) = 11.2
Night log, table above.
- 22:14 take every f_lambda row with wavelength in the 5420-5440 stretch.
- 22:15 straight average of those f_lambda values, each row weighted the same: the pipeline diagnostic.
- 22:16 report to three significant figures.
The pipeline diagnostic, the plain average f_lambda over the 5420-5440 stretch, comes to 10.3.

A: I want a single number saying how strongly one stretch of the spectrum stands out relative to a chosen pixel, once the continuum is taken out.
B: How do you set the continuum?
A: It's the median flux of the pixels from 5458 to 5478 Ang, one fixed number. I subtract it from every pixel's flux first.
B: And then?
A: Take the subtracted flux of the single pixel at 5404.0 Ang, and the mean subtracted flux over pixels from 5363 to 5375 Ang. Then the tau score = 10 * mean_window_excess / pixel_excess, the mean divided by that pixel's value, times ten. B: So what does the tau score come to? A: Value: 28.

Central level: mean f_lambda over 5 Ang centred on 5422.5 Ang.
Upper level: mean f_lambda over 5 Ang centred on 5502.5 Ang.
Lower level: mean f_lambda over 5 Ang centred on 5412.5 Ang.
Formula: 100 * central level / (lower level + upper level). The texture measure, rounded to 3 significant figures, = 51.3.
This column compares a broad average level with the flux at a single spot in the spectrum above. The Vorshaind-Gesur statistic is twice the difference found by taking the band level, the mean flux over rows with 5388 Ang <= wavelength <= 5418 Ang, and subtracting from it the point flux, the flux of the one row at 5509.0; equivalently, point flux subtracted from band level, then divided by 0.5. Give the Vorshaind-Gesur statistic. -1.1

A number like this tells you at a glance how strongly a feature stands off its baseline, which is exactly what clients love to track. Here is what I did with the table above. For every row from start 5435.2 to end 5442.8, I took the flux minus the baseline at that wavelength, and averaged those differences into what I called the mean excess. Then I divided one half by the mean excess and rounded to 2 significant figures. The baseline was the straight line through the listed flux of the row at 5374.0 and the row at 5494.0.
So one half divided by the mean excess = -1.4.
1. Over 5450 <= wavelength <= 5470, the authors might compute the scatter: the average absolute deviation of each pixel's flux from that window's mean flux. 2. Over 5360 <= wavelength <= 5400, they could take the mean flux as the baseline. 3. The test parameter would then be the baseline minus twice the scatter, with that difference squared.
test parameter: 102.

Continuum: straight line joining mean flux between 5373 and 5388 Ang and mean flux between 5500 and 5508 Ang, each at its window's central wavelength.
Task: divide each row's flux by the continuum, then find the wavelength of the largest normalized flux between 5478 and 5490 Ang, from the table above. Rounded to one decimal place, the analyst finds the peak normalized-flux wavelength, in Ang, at 5486.5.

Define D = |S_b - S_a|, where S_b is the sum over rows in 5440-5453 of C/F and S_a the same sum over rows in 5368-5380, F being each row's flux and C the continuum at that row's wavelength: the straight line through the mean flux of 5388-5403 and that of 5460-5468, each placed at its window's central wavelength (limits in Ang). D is 0.32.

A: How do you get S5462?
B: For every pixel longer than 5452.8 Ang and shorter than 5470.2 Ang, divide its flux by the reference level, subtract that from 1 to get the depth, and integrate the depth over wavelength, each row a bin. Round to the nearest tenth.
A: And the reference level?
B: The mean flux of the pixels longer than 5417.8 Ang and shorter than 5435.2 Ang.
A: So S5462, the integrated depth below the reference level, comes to -1.1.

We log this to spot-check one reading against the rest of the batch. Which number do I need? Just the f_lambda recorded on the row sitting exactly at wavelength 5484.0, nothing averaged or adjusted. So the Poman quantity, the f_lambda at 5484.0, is 10.7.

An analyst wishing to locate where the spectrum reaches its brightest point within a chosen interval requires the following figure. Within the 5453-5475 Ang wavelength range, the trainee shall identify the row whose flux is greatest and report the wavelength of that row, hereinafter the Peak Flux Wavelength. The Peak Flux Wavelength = 5456.5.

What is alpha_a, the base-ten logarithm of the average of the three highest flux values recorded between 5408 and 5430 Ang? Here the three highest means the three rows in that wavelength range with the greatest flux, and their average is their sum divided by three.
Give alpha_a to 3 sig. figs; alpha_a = 1.03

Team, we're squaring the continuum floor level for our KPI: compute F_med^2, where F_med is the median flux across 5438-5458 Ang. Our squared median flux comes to 120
